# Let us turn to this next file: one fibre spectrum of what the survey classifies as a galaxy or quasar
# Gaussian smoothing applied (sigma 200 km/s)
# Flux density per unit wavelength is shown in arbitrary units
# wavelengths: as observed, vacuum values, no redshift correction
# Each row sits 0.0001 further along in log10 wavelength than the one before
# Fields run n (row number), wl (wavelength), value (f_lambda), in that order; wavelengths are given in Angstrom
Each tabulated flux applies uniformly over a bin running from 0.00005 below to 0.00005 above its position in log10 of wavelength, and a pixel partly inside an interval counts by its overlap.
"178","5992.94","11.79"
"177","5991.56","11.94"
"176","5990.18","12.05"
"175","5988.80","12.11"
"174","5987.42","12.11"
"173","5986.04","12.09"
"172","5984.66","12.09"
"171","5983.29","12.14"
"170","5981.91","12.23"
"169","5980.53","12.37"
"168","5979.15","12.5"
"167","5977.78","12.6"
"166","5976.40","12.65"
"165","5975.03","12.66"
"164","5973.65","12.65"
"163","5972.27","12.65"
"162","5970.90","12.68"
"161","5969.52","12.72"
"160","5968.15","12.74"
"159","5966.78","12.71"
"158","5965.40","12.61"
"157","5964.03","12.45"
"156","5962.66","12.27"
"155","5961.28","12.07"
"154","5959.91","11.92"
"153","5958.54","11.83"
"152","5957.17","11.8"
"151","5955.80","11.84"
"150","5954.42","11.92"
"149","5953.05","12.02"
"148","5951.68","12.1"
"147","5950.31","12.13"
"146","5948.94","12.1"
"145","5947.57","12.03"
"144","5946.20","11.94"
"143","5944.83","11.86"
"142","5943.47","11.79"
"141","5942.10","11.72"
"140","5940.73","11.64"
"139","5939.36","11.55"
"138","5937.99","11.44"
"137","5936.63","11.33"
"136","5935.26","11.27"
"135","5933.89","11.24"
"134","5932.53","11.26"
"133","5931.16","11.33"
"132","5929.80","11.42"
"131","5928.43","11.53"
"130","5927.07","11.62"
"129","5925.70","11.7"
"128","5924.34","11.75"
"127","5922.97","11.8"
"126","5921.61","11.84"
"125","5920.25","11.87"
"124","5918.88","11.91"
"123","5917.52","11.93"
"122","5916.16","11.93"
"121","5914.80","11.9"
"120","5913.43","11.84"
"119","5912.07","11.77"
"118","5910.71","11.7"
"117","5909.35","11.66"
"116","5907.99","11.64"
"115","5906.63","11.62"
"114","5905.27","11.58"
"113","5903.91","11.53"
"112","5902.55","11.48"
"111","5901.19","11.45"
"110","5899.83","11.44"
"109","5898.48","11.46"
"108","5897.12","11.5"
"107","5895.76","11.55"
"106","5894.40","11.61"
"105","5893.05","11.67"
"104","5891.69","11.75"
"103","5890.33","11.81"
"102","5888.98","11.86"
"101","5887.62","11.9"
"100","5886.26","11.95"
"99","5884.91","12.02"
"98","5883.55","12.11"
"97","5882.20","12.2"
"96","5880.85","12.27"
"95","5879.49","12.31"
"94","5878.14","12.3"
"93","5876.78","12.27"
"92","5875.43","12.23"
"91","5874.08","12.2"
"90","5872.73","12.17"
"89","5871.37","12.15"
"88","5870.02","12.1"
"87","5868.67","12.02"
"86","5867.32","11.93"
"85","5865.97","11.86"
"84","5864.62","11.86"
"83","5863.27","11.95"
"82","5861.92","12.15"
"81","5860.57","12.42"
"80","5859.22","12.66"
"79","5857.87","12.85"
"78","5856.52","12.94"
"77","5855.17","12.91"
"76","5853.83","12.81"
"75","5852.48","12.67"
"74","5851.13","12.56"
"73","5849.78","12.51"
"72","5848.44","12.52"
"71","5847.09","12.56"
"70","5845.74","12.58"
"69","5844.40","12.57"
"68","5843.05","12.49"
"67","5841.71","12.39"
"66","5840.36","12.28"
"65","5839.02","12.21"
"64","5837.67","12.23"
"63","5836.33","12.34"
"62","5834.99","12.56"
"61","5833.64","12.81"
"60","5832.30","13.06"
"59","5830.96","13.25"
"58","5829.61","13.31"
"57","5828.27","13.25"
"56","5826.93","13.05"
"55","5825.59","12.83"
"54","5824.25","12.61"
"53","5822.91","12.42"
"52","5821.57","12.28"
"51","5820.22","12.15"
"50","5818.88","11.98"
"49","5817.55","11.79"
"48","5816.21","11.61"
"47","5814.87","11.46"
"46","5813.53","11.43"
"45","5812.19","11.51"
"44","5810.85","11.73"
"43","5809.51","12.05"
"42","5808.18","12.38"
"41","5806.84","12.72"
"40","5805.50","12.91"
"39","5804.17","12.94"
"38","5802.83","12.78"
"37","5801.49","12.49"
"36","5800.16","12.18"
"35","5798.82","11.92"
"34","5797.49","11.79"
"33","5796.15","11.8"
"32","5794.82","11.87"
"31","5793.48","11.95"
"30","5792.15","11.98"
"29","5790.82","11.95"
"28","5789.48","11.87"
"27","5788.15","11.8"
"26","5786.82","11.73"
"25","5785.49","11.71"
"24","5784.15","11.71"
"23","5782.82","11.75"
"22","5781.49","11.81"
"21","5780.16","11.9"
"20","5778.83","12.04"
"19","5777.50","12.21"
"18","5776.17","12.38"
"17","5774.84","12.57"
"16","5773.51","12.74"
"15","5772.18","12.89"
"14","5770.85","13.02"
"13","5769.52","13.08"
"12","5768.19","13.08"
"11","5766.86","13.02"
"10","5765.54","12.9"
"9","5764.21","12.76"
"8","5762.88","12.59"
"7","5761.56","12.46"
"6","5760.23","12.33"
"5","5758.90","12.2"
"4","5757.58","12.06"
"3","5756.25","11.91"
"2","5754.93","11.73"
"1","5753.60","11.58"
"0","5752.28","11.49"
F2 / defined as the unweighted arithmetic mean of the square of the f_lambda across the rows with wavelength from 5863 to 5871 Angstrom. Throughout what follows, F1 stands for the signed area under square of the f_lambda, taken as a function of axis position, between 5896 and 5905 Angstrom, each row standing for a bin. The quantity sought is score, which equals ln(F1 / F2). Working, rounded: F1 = 1187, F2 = 143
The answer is 2.12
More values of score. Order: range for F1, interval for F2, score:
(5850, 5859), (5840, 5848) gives 2.24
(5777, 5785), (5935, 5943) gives 2.15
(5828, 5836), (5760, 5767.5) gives 2.13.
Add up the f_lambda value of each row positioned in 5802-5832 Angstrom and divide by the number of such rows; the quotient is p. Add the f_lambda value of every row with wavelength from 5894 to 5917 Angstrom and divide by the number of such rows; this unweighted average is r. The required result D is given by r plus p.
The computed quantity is 24.01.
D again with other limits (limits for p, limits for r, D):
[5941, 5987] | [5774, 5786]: 24.25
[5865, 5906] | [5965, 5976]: 24.57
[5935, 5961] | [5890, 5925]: 23.49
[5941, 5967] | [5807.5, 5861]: 24.51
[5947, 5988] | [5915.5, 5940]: 23.88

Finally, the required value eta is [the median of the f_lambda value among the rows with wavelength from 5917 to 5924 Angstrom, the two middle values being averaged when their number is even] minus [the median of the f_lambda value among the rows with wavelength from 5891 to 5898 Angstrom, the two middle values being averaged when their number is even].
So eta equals 0.3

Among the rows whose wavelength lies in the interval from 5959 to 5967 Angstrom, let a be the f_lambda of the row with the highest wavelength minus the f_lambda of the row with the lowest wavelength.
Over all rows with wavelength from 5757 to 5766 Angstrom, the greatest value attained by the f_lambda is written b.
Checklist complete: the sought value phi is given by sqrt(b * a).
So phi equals 3.2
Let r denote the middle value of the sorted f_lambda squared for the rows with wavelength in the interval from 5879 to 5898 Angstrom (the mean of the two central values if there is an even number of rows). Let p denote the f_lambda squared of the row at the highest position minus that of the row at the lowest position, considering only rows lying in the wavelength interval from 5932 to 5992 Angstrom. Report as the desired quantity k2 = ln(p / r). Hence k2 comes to -2.2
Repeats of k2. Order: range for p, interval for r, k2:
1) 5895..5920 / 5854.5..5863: -3.0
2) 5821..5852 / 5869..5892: -3.1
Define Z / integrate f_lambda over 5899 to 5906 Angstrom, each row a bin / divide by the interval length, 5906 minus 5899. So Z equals 11.5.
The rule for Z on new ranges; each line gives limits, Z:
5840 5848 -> 12.5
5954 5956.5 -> 11.8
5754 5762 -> 12.1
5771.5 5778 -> 12.6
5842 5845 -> 12.5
